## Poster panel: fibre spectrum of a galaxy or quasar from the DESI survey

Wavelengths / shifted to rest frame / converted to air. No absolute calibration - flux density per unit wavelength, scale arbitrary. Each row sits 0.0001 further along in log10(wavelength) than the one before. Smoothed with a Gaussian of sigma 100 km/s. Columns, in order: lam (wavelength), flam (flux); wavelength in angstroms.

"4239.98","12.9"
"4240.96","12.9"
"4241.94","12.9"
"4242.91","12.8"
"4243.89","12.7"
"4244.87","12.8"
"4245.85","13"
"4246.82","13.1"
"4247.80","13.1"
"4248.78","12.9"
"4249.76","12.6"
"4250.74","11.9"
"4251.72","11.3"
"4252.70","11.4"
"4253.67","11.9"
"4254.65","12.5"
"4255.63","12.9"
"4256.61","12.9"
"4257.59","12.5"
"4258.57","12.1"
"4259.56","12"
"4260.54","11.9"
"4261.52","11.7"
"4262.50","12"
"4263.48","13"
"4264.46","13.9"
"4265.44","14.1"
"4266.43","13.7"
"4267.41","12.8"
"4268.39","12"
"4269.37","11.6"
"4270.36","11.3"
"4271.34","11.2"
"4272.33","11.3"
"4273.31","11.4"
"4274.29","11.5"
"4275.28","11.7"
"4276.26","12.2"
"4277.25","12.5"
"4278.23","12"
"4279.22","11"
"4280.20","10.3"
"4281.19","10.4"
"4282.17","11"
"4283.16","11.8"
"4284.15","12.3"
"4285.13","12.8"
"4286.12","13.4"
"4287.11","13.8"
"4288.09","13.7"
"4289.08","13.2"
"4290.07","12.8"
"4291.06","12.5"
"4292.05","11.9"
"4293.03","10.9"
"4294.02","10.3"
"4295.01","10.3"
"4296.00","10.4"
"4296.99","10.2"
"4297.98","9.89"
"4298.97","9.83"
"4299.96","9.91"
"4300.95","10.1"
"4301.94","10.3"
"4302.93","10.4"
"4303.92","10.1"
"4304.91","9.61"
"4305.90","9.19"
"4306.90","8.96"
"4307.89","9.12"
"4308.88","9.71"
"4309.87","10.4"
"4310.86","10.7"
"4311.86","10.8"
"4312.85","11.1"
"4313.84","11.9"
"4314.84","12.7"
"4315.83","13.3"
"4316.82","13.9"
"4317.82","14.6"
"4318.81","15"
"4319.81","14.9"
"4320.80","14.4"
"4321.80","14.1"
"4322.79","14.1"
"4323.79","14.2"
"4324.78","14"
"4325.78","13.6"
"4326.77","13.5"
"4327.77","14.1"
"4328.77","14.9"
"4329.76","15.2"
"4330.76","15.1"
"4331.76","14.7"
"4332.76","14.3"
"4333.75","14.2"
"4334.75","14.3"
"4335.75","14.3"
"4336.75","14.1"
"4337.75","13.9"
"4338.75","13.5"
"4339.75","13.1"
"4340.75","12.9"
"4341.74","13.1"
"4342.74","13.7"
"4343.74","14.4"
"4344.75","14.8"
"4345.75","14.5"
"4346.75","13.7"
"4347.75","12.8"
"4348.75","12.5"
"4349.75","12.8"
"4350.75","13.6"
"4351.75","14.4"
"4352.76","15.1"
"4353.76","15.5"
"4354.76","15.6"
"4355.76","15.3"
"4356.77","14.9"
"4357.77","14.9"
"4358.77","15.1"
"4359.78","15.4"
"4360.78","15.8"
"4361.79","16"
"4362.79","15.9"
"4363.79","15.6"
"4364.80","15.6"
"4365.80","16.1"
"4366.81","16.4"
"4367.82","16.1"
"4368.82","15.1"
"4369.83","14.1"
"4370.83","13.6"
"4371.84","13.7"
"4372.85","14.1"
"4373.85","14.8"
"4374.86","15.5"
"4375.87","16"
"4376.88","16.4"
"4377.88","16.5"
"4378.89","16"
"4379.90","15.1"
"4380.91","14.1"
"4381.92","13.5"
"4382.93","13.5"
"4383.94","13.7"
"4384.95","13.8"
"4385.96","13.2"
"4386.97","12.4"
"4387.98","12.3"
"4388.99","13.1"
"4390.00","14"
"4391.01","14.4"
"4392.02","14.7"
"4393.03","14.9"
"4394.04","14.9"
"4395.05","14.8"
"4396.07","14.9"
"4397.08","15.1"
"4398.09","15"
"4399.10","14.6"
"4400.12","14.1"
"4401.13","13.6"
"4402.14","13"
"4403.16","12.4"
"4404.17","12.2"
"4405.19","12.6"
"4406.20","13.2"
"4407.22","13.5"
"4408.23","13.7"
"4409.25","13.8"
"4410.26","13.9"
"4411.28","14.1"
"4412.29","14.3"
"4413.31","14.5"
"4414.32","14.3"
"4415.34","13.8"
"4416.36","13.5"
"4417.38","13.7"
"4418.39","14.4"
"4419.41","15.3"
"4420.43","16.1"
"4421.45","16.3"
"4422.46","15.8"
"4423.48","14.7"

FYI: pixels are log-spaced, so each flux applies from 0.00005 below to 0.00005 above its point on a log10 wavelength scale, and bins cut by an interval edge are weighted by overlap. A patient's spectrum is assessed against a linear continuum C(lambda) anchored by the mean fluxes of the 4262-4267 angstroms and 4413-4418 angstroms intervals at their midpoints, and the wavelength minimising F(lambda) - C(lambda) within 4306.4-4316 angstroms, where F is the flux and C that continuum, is 4306.90 angstroms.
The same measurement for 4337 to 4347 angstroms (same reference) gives 4340.75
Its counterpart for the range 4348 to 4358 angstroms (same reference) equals 4348.75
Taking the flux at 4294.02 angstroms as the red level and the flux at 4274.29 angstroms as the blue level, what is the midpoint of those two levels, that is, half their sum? 10.9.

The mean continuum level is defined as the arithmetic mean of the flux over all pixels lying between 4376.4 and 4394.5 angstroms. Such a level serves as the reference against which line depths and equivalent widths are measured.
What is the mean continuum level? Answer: 14.2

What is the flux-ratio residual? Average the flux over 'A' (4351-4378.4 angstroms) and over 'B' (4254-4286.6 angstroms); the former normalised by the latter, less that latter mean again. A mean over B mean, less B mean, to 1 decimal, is -10.8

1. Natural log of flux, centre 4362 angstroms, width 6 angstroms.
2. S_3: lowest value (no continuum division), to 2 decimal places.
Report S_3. 2.73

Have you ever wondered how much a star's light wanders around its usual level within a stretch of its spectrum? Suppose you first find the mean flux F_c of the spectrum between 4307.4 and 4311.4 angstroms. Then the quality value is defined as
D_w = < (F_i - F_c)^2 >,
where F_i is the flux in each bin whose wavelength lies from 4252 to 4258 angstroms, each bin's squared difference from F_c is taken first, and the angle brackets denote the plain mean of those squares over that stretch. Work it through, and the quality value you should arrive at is 6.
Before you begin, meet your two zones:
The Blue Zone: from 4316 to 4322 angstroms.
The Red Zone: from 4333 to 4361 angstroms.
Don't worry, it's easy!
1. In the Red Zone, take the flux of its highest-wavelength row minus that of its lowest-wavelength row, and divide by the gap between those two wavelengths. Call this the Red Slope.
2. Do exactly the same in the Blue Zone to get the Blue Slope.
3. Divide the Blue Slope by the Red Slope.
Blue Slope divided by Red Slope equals 0.7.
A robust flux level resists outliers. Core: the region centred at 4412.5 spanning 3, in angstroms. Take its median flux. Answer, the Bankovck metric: 14.3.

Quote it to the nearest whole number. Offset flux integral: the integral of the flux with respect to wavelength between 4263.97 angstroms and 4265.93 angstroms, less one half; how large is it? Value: 27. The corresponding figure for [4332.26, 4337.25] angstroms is 71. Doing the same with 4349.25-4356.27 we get 102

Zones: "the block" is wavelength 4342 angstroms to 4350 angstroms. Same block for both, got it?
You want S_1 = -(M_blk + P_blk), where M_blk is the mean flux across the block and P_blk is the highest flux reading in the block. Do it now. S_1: -28.5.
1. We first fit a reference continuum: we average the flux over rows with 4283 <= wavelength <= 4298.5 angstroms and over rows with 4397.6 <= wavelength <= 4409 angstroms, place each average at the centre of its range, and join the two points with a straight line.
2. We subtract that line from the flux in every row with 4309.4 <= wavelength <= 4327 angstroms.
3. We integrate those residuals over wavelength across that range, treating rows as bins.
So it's 16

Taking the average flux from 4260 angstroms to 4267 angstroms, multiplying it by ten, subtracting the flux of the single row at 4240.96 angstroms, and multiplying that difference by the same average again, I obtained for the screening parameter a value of 1498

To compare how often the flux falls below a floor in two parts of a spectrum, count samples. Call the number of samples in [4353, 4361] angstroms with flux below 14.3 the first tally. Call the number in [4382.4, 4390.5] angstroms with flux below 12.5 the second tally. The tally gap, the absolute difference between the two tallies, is 2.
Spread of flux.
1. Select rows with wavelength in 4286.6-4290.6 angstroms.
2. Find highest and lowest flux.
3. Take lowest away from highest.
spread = 1.00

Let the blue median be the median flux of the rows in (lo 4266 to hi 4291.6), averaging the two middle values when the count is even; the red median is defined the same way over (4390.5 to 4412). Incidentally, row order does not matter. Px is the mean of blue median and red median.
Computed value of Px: 13.05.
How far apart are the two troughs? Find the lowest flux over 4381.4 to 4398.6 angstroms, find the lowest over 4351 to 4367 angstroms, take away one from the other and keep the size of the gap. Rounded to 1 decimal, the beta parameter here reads 2.1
